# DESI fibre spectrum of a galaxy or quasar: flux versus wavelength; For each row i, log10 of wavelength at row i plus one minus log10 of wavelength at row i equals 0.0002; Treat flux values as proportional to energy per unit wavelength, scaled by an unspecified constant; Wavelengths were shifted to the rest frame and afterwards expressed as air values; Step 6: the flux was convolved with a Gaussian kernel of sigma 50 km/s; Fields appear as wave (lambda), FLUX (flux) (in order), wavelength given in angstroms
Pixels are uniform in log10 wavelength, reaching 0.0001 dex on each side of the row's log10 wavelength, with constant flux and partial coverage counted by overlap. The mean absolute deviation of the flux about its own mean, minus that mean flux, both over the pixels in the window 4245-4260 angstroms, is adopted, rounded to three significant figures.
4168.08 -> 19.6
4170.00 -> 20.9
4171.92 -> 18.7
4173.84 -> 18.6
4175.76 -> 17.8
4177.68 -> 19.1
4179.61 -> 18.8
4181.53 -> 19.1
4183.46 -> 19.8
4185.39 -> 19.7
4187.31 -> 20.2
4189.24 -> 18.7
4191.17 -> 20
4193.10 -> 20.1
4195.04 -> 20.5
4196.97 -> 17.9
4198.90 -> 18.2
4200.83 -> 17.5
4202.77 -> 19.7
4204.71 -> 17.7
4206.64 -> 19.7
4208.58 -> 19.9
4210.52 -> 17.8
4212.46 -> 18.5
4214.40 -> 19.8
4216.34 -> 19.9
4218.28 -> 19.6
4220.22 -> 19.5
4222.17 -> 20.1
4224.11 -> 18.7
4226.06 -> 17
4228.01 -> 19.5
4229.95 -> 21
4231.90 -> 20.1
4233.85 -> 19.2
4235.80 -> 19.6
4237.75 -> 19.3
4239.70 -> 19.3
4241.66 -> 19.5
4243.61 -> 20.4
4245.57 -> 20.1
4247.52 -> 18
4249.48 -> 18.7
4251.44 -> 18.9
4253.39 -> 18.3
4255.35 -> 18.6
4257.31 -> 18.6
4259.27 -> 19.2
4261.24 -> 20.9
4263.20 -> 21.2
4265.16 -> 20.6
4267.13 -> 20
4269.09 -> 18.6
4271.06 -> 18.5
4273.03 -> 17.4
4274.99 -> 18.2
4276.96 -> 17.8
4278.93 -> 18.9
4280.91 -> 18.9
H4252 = -18.3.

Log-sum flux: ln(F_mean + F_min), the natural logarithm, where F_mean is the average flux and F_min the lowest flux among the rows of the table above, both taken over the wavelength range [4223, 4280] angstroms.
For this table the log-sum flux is 3.59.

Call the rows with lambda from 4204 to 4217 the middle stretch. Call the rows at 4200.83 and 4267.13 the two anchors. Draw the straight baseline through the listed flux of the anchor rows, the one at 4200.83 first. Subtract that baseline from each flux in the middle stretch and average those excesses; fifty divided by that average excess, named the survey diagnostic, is 42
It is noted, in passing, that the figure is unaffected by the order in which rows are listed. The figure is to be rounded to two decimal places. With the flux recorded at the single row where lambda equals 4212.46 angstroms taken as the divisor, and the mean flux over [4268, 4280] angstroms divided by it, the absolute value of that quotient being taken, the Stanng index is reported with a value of 0.99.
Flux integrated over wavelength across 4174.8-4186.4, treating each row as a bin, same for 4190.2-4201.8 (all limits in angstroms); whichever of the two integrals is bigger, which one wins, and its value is 221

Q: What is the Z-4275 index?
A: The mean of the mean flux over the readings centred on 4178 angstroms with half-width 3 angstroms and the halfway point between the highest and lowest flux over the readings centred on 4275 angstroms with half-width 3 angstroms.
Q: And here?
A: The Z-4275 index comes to 18.2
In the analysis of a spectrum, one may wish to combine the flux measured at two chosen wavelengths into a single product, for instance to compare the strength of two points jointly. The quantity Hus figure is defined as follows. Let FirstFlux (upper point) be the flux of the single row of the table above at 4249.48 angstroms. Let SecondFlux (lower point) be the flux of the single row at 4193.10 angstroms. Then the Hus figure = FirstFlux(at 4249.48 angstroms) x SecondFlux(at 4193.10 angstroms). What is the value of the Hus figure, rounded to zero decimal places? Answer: 376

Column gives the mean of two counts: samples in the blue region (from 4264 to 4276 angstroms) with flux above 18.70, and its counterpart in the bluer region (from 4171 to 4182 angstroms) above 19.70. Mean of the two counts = 1.0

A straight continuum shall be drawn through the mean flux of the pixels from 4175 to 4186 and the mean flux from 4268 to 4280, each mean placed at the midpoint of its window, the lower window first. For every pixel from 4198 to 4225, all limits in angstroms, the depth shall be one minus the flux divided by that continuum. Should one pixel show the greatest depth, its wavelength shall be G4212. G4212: 4200.83 angstroms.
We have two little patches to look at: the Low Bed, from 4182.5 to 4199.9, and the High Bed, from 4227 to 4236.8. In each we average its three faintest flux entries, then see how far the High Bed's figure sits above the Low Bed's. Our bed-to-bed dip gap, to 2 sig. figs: 1.2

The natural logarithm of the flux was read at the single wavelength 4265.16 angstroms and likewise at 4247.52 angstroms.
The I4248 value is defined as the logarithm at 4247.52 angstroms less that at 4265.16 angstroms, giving -0.13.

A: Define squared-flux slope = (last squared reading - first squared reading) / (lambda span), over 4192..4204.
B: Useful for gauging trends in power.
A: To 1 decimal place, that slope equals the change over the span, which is -1.6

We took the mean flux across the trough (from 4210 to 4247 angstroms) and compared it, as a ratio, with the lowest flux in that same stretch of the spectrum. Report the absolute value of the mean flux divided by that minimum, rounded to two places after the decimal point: 1.14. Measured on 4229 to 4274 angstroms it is 1.11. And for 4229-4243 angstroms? 1.03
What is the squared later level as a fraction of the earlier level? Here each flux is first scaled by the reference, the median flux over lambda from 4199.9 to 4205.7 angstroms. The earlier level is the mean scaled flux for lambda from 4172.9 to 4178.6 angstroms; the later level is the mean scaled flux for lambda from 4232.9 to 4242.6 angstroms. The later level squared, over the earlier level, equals 1.15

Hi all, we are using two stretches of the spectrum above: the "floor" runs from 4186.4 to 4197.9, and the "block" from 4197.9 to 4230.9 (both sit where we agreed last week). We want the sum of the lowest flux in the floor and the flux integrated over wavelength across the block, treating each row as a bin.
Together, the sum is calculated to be 647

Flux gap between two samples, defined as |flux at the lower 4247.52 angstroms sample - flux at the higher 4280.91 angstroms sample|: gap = 0.90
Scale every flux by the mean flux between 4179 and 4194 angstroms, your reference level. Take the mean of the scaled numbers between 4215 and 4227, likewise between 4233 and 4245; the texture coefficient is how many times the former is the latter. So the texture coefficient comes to 0.979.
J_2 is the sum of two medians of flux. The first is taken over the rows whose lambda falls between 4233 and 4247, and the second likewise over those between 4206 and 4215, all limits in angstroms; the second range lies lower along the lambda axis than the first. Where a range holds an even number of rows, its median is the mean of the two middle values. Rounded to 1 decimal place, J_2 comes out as 39.2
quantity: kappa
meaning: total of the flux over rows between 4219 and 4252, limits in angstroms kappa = 329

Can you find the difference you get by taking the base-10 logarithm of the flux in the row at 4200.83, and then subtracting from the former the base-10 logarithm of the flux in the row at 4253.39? -0.019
